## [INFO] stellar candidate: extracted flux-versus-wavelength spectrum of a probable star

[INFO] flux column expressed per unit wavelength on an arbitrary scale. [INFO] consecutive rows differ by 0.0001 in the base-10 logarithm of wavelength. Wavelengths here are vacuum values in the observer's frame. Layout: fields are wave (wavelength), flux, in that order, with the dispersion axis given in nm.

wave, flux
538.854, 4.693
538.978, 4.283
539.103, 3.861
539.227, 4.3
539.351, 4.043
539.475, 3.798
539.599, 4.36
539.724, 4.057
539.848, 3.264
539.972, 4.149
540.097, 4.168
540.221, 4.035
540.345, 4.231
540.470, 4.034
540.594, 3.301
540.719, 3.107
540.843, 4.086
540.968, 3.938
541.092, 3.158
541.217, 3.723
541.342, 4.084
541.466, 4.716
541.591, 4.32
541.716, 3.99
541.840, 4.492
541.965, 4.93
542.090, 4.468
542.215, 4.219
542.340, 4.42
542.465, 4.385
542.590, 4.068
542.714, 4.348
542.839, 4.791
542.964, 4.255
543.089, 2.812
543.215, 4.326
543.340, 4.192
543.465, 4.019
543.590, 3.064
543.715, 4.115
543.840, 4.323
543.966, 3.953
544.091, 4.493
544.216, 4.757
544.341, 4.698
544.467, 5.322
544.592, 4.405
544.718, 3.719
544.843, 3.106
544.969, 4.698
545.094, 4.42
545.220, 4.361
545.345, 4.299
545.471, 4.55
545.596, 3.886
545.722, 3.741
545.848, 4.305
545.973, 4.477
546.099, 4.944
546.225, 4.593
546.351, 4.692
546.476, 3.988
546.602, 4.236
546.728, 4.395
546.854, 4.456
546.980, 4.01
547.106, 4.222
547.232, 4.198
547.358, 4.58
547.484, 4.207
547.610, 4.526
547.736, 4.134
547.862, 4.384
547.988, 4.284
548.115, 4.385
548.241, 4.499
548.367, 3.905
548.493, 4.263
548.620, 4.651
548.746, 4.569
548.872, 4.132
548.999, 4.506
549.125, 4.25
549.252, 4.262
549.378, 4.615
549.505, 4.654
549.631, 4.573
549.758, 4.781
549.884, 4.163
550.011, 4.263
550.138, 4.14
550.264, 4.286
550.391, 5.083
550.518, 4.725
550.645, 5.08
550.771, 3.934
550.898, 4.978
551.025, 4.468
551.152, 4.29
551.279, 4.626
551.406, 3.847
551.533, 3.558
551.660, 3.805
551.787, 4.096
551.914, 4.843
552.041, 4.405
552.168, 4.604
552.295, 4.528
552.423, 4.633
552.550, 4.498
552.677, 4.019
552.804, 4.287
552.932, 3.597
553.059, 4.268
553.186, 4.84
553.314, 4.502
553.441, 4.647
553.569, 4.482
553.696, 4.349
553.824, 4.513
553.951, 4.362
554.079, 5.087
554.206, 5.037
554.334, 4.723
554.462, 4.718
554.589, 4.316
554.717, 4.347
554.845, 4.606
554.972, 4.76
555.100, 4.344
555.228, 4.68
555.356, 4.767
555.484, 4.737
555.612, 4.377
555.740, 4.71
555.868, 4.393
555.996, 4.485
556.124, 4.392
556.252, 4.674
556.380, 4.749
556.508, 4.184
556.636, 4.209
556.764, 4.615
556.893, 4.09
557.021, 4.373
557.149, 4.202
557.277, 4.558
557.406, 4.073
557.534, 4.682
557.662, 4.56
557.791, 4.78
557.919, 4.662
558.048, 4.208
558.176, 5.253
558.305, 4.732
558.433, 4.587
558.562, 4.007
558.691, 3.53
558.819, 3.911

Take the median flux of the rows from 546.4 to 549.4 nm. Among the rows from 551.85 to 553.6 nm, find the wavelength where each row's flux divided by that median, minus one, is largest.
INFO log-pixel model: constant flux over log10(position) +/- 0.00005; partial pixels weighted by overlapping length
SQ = 551.914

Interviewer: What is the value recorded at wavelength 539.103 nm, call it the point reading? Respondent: 3.861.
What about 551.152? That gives 4.29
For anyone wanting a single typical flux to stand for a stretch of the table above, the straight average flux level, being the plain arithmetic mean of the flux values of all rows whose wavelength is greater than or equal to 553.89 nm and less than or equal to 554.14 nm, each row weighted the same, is 4.72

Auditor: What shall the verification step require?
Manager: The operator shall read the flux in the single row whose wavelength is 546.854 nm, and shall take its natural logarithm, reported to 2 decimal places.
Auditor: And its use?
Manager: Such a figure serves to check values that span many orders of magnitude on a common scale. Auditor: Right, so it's 1.49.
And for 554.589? 1.46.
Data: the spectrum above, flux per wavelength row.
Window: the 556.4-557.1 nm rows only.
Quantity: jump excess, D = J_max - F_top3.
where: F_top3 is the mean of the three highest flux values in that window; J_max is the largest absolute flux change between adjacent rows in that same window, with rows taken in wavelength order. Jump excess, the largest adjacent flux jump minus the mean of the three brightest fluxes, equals -3.87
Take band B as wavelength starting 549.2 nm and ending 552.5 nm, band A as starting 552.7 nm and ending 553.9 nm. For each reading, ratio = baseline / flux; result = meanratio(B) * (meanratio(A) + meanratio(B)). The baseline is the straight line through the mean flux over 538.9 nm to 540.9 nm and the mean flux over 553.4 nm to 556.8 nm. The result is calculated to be 2.03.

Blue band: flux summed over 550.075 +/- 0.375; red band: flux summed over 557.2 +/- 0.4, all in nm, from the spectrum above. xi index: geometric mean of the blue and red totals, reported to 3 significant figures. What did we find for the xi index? 26.3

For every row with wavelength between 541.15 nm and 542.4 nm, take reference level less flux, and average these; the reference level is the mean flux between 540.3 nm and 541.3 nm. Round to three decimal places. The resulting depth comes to -0.639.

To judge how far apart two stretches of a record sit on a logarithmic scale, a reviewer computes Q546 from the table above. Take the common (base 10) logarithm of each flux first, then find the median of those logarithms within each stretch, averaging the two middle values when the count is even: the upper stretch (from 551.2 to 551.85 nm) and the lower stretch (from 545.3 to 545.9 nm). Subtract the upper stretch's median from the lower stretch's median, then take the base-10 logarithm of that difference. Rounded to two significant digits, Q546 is -1.3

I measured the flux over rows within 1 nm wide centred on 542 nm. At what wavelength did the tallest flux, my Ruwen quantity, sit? 541.965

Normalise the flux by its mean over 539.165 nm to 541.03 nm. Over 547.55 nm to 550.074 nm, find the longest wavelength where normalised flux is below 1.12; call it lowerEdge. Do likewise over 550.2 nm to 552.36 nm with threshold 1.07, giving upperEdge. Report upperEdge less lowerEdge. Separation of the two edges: 1.78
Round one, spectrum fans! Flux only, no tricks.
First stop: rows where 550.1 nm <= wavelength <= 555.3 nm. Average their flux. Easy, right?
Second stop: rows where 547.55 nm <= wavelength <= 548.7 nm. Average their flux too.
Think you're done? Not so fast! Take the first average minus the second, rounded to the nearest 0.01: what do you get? 0.12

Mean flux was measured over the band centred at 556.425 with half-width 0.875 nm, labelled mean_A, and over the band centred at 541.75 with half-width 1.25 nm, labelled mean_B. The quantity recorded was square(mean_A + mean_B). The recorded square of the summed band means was 73.4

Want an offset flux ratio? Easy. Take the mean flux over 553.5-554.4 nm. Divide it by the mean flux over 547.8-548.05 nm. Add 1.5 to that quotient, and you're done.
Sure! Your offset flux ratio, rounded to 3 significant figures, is 2.57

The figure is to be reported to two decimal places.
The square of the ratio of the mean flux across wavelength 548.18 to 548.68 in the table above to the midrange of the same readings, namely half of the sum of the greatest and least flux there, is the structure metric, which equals 1.02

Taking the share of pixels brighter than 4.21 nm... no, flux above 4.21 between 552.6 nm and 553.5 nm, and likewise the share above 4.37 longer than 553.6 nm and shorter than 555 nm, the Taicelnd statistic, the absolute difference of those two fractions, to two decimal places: 0.08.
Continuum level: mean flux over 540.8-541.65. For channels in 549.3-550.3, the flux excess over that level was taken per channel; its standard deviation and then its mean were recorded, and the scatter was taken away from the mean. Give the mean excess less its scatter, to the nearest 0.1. 0.2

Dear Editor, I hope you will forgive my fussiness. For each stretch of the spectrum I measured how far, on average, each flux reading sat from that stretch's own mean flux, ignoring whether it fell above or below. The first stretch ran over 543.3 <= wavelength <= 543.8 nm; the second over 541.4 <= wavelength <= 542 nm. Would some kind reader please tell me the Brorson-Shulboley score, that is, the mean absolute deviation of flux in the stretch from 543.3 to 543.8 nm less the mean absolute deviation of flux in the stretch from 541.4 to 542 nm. 0.12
